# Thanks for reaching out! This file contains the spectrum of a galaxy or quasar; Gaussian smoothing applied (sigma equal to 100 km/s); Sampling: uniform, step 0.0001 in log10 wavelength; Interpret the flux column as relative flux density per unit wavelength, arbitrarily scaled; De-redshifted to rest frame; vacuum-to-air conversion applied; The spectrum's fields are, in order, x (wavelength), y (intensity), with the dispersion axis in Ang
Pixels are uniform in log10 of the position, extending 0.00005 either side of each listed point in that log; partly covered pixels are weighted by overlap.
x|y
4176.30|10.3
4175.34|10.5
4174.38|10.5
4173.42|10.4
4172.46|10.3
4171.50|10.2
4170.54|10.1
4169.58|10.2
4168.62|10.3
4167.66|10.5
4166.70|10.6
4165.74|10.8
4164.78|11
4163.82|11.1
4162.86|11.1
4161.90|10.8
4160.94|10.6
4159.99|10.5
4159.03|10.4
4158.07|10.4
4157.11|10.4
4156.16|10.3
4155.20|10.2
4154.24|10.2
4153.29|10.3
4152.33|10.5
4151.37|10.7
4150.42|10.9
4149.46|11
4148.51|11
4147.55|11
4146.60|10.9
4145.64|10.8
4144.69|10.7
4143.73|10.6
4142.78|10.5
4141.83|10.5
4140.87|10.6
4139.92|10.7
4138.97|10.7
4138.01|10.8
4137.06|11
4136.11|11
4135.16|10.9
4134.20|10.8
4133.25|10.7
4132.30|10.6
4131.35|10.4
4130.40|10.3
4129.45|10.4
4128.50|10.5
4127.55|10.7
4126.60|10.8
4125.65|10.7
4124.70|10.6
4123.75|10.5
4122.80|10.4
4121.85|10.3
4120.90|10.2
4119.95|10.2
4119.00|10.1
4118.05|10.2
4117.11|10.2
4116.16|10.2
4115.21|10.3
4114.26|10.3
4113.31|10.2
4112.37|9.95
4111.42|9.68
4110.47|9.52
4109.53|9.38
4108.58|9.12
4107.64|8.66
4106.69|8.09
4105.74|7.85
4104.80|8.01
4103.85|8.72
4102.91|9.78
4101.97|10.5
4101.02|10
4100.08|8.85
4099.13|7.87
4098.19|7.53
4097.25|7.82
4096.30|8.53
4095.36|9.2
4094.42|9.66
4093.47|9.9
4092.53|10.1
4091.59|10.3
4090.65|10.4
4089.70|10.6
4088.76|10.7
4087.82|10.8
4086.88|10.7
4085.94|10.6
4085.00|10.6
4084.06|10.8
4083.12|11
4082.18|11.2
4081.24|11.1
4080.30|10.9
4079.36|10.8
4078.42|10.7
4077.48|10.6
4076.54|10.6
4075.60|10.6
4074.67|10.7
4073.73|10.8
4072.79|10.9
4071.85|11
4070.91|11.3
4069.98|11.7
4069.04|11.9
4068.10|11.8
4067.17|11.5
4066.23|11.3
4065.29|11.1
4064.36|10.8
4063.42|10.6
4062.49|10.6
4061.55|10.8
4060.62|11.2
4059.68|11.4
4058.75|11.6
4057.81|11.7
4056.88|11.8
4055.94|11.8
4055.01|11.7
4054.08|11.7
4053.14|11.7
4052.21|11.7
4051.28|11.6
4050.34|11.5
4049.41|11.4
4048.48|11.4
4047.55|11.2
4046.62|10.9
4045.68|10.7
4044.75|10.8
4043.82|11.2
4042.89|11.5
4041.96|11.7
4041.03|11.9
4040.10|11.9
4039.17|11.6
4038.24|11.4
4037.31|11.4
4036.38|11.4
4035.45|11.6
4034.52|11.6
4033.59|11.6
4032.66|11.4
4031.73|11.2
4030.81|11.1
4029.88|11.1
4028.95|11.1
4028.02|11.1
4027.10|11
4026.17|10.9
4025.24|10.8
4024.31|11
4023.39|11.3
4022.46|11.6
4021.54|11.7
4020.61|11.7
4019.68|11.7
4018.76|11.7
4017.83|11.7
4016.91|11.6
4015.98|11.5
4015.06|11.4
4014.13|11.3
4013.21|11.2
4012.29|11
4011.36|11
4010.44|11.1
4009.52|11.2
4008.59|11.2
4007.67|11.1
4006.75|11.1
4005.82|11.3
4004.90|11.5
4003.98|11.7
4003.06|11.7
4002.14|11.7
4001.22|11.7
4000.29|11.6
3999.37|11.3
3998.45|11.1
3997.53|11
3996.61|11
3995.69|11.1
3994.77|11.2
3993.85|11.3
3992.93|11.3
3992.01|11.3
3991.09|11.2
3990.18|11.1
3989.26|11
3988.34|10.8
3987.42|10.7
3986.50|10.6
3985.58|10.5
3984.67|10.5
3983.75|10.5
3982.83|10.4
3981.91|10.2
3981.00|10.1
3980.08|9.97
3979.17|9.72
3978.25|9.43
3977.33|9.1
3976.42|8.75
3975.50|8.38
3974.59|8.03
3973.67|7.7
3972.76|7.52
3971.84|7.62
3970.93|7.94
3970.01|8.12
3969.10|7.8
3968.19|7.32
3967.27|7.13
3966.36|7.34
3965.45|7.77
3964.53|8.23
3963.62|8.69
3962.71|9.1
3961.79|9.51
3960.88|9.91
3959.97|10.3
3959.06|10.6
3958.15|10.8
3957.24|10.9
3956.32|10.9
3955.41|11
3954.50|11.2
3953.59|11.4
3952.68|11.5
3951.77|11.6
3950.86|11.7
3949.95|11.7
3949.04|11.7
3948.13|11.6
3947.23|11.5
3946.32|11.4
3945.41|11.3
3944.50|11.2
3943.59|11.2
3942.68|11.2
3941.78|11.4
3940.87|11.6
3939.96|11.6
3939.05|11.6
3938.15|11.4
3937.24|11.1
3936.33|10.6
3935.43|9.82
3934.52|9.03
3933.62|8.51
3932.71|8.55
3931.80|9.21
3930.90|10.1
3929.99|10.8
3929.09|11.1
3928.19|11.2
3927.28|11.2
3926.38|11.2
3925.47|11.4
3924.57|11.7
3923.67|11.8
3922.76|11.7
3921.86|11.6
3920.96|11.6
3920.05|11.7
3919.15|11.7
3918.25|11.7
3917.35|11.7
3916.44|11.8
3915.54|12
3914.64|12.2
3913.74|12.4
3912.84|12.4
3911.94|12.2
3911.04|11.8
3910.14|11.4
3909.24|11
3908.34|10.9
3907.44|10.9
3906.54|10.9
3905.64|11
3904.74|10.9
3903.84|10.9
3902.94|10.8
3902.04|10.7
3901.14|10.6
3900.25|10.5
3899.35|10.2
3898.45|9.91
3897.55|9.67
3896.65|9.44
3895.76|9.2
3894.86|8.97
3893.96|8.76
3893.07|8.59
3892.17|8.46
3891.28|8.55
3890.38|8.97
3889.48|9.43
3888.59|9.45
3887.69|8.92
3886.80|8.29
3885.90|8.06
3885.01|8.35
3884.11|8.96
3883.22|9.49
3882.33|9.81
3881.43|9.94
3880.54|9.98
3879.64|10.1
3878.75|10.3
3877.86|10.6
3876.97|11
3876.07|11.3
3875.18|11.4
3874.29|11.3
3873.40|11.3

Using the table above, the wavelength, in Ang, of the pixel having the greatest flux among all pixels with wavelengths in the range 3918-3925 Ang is 3923.67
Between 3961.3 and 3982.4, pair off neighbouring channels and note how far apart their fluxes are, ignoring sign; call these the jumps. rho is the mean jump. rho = 0.30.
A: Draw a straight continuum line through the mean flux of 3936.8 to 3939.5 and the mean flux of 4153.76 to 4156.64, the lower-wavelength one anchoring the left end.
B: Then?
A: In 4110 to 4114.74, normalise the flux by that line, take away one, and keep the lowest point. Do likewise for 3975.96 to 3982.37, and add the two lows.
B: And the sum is -0.31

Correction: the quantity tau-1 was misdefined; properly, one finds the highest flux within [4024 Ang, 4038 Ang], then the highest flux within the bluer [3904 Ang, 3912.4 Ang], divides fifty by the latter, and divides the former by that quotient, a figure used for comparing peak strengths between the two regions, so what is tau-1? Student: 2.8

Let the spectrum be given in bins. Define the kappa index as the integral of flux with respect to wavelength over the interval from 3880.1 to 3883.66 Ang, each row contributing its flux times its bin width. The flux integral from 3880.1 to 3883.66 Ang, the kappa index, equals 35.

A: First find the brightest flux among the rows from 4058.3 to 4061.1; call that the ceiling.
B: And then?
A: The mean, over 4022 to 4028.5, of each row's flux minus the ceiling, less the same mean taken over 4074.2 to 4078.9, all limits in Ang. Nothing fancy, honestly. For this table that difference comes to 0.5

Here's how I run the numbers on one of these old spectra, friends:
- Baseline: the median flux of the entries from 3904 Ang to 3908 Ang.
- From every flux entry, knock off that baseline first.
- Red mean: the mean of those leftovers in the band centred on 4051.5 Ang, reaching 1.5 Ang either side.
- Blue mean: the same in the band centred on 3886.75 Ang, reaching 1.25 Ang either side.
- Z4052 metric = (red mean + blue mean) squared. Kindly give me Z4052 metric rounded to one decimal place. 3.2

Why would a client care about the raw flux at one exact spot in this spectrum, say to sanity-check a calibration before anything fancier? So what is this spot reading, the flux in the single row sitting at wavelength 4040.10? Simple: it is 11.9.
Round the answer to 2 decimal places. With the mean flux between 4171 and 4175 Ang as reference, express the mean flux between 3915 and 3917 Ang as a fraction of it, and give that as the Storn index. 1.15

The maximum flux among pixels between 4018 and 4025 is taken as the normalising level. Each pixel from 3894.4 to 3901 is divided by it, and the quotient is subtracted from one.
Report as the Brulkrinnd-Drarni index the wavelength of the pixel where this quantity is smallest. 3900.25 Ang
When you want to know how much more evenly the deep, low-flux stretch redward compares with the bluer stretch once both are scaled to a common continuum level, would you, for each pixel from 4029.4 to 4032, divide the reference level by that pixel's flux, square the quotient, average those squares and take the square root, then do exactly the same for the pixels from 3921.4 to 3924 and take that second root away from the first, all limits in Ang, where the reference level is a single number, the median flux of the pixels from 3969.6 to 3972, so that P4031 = 0.035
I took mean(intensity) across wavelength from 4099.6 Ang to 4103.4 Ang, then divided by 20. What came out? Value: 0.489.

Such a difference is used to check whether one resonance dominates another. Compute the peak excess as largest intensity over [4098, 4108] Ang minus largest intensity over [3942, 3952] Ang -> -1.2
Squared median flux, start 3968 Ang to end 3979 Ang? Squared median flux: 64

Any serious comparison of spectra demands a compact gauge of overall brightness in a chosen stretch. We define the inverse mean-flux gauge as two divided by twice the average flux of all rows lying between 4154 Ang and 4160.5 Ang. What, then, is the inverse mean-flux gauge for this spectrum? 0.097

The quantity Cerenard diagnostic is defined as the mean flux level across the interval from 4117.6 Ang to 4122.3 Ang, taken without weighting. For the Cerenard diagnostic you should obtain 10.2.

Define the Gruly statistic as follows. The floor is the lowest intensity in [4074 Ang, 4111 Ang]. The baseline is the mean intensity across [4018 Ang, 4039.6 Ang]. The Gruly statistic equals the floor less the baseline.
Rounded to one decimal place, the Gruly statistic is -3.8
